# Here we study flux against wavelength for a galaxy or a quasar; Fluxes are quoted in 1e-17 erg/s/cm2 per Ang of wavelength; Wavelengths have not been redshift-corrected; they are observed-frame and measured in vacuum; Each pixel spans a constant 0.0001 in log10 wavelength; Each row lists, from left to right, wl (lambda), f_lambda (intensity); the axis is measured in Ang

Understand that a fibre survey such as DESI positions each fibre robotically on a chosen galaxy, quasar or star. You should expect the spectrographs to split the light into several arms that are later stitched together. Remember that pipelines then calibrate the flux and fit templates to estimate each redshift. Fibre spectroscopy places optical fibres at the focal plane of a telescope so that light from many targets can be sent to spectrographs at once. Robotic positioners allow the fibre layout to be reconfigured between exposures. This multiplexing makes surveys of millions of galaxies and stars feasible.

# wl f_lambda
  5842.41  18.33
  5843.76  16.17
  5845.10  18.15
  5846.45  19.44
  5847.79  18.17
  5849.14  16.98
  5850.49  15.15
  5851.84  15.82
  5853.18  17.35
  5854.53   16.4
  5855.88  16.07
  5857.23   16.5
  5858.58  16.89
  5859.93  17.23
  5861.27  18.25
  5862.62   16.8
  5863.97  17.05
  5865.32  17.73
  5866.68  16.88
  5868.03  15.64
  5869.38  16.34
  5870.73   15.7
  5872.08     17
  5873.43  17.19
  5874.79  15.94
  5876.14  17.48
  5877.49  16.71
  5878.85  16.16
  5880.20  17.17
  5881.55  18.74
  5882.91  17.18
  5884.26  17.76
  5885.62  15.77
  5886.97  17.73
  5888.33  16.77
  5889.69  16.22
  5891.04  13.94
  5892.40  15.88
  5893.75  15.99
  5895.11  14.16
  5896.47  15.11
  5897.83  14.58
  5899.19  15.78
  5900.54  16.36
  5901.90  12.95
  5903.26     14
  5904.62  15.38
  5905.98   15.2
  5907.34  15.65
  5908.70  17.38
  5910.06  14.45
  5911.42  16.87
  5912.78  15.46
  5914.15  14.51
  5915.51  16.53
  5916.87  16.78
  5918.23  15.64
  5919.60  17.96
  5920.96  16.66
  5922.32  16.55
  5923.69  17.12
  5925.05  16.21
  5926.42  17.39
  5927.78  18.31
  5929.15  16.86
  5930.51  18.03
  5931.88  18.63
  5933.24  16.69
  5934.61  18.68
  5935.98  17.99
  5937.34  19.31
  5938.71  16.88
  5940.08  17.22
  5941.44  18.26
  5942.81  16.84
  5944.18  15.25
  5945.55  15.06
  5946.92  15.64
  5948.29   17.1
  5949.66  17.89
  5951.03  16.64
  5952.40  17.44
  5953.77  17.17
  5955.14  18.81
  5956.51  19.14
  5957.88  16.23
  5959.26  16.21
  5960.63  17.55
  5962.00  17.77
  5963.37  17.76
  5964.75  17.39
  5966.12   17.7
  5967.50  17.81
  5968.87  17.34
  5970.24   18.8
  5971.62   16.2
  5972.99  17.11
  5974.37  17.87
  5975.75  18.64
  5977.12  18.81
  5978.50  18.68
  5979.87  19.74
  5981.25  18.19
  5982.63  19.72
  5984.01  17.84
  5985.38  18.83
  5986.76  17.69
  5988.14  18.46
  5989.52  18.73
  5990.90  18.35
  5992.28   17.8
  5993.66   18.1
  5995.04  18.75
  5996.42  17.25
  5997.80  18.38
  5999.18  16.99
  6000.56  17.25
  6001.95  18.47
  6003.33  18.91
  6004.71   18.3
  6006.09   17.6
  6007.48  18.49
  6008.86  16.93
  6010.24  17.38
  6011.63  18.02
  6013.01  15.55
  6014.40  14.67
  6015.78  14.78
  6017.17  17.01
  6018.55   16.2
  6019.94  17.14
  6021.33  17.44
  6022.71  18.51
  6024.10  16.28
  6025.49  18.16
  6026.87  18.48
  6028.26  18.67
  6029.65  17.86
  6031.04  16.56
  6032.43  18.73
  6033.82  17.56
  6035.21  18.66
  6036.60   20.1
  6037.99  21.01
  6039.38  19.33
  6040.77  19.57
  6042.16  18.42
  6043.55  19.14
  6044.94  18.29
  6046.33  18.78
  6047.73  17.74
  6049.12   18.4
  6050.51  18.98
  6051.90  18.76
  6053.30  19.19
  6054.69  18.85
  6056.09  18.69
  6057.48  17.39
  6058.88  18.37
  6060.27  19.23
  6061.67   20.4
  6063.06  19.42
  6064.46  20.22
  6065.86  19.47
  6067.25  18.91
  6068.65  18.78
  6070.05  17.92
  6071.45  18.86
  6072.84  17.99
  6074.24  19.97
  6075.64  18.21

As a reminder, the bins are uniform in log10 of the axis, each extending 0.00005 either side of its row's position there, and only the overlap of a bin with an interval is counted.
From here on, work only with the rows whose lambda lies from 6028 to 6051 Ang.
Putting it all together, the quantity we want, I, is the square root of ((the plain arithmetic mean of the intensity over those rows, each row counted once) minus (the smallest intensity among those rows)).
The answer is 1.46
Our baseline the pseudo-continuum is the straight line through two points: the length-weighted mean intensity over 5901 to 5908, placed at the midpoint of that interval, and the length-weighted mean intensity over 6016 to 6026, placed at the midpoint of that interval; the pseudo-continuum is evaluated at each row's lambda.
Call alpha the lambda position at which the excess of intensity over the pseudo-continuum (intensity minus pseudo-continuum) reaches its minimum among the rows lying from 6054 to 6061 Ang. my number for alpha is 6057.48 Ang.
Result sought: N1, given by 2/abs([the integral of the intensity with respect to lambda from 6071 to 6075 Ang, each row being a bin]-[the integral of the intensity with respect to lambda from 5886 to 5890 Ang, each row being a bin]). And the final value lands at 0.24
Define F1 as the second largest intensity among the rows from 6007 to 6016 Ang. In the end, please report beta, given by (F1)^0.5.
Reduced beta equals 4.24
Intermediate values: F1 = 18.02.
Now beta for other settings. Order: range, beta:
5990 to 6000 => 4.29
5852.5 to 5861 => 4.15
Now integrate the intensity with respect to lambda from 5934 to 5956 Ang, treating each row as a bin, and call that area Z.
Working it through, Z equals 380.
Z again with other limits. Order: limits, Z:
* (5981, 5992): 203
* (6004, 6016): 203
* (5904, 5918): 221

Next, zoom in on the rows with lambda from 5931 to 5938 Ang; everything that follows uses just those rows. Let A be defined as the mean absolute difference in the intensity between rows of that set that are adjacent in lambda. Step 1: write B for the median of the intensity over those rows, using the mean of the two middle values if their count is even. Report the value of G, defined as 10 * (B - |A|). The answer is 171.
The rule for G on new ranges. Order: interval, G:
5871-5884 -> 161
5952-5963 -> 165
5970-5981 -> 177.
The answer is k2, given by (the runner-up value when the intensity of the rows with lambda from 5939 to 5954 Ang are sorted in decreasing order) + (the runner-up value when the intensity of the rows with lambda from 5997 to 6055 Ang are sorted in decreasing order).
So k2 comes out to 38.0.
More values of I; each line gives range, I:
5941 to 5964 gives 1.43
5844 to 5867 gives 1.40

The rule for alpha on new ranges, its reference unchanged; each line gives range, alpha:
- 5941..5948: 5945.55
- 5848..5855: 5850.49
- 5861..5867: 5866.68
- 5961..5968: 5964.75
